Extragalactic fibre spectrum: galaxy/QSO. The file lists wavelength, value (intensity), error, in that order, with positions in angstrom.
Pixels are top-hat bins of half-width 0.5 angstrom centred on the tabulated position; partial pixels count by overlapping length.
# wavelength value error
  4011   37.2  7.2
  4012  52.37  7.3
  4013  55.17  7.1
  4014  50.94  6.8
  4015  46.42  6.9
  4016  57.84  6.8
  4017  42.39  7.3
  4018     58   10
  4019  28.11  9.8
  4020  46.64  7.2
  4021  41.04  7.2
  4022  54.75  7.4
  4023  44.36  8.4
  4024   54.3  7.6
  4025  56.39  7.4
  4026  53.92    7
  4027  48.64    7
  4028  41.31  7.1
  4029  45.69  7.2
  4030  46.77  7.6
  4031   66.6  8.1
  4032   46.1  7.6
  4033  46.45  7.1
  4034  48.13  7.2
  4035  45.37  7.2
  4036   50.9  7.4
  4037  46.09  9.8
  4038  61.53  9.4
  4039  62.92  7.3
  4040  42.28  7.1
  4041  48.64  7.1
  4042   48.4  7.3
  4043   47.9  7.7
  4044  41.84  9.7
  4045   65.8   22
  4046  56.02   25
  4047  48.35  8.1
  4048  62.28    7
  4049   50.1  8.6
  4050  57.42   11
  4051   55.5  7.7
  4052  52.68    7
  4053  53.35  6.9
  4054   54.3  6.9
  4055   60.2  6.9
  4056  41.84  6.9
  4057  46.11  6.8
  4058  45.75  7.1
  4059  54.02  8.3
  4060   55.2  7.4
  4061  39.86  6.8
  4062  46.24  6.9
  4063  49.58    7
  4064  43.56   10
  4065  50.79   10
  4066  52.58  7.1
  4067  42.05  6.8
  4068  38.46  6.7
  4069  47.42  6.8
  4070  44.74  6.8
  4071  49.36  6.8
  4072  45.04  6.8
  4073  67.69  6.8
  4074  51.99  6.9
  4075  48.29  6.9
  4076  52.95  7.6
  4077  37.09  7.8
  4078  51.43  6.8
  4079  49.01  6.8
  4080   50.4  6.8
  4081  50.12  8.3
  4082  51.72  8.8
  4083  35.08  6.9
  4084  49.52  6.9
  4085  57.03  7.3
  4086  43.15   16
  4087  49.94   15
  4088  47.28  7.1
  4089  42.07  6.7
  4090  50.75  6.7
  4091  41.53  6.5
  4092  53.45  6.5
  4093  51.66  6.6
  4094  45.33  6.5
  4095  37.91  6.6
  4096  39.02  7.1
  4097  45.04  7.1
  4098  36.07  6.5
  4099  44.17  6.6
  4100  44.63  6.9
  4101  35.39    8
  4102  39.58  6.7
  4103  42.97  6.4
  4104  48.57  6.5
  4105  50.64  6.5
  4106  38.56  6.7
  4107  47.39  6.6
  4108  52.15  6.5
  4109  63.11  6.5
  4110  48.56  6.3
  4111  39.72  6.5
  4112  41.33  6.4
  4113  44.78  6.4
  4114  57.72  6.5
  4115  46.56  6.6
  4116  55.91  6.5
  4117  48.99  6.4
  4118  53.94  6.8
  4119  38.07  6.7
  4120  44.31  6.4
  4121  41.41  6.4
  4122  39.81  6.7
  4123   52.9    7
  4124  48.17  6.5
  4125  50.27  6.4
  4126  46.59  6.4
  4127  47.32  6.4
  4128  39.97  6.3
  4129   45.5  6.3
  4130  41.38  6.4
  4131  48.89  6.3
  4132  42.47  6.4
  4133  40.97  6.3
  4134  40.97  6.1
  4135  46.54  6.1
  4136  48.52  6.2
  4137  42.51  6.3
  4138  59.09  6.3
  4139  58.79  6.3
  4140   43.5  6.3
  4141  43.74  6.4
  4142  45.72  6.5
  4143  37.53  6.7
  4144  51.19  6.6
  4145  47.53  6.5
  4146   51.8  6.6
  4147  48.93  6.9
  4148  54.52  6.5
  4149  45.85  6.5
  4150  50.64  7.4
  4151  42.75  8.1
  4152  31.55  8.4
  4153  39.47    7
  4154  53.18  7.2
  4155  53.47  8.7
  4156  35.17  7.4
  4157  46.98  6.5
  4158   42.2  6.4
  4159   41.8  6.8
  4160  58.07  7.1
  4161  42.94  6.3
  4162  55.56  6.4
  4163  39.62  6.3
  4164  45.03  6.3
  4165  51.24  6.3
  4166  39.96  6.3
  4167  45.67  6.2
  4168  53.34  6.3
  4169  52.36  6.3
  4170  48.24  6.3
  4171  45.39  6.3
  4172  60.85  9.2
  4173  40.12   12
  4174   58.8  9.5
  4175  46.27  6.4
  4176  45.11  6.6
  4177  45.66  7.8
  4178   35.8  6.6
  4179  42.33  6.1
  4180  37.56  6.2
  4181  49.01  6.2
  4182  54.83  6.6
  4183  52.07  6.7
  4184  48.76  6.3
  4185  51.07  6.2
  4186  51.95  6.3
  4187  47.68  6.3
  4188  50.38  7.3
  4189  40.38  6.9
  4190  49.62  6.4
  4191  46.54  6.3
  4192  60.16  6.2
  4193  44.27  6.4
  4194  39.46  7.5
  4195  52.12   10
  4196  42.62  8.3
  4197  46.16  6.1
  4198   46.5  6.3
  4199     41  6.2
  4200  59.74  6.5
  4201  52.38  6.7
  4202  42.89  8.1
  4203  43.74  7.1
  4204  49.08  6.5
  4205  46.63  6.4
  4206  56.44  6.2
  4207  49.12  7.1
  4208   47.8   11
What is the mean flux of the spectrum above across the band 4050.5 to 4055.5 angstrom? 55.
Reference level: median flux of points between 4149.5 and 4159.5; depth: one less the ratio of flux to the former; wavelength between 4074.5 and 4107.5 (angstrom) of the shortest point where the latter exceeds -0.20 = 4075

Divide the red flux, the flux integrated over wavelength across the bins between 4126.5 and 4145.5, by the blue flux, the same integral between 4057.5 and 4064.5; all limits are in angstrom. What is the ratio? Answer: 2.6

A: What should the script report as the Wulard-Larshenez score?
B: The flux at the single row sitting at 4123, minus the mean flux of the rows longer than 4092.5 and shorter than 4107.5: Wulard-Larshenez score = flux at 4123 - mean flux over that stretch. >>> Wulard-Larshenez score 10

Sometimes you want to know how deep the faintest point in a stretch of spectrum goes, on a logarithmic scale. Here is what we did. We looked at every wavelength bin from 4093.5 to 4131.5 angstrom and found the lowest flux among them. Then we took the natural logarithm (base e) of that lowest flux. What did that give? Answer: 3.57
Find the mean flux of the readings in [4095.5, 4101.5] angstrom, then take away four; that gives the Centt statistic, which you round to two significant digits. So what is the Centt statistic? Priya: 37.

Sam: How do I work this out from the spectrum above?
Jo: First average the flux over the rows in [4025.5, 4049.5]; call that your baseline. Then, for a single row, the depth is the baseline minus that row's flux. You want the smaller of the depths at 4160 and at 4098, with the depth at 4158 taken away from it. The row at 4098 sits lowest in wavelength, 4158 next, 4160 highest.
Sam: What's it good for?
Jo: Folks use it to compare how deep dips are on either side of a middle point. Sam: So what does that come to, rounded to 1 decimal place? -15.9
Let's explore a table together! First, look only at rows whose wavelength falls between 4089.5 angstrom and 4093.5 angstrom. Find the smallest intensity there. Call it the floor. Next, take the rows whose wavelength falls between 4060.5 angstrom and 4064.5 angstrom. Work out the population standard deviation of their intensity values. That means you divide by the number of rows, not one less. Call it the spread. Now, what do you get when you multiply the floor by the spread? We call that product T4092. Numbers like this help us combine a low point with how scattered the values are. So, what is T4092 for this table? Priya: 148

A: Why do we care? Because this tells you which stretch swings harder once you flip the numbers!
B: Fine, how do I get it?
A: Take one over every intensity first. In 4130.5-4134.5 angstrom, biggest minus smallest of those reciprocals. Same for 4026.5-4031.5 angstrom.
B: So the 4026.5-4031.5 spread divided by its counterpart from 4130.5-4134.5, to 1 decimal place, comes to 2.3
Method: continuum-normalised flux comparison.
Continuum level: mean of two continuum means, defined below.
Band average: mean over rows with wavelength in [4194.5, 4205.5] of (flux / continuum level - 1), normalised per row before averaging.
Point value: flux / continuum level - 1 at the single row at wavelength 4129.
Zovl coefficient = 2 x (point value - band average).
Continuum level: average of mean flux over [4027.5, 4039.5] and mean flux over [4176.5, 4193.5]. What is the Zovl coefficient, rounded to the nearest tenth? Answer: -0.1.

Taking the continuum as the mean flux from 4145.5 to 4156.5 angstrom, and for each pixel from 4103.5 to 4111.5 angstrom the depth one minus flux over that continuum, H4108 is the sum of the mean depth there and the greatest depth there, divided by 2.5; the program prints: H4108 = 0.04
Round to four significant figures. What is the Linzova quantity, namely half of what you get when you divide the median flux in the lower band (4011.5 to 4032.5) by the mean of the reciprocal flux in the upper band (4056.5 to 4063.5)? 1158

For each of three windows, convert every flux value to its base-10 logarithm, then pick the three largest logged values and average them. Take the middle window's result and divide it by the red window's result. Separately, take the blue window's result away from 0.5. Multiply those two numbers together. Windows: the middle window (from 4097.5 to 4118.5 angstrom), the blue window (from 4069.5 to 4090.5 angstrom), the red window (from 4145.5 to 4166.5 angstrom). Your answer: -1.29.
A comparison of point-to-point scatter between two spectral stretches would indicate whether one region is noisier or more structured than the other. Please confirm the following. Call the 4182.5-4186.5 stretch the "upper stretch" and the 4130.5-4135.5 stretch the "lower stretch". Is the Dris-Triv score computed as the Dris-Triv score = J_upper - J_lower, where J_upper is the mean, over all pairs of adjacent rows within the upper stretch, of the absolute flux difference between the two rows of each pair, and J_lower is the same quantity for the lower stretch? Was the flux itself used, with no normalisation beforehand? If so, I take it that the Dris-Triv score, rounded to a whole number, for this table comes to -1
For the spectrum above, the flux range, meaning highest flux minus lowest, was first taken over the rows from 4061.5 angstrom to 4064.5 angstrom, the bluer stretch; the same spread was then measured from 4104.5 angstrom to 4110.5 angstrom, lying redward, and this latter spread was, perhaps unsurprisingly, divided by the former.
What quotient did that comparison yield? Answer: 4.08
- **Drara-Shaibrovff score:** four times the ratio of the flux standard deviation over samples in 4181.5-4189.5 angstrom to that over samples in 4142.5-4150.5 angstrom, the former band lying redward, 3.3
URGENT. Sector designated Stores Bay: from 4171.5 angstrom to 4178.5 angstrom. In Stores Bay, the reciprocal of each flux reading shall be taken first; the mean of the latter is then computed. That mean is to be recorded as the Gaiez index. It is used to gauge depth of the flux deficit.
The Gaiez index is 0.0217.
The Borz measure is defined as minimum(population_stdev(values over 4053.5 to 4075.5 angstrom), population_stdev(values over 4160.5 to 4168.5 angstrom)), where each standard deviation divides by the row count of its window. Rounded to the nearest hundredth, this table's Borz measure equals 5.66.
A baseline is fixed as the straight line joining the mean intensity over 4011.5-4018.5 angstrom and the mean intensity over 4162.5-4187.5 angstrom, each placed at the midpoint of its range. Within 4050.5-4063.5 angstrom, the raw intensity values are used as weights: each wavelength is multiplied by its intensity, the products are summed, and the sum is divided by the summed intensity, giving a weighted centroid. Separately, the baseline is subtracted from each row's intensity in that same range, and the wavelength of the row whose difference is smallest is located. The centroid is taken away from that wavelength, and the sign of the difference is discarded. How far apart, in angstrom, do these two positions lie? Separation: 4.2 angstrom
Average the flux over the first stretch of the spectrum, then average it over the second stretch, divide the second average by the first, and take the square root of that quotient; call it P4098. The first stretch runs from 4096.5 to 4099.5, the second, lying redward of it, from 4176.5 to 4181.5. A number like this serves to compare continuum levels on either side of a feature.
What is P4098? 1.00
